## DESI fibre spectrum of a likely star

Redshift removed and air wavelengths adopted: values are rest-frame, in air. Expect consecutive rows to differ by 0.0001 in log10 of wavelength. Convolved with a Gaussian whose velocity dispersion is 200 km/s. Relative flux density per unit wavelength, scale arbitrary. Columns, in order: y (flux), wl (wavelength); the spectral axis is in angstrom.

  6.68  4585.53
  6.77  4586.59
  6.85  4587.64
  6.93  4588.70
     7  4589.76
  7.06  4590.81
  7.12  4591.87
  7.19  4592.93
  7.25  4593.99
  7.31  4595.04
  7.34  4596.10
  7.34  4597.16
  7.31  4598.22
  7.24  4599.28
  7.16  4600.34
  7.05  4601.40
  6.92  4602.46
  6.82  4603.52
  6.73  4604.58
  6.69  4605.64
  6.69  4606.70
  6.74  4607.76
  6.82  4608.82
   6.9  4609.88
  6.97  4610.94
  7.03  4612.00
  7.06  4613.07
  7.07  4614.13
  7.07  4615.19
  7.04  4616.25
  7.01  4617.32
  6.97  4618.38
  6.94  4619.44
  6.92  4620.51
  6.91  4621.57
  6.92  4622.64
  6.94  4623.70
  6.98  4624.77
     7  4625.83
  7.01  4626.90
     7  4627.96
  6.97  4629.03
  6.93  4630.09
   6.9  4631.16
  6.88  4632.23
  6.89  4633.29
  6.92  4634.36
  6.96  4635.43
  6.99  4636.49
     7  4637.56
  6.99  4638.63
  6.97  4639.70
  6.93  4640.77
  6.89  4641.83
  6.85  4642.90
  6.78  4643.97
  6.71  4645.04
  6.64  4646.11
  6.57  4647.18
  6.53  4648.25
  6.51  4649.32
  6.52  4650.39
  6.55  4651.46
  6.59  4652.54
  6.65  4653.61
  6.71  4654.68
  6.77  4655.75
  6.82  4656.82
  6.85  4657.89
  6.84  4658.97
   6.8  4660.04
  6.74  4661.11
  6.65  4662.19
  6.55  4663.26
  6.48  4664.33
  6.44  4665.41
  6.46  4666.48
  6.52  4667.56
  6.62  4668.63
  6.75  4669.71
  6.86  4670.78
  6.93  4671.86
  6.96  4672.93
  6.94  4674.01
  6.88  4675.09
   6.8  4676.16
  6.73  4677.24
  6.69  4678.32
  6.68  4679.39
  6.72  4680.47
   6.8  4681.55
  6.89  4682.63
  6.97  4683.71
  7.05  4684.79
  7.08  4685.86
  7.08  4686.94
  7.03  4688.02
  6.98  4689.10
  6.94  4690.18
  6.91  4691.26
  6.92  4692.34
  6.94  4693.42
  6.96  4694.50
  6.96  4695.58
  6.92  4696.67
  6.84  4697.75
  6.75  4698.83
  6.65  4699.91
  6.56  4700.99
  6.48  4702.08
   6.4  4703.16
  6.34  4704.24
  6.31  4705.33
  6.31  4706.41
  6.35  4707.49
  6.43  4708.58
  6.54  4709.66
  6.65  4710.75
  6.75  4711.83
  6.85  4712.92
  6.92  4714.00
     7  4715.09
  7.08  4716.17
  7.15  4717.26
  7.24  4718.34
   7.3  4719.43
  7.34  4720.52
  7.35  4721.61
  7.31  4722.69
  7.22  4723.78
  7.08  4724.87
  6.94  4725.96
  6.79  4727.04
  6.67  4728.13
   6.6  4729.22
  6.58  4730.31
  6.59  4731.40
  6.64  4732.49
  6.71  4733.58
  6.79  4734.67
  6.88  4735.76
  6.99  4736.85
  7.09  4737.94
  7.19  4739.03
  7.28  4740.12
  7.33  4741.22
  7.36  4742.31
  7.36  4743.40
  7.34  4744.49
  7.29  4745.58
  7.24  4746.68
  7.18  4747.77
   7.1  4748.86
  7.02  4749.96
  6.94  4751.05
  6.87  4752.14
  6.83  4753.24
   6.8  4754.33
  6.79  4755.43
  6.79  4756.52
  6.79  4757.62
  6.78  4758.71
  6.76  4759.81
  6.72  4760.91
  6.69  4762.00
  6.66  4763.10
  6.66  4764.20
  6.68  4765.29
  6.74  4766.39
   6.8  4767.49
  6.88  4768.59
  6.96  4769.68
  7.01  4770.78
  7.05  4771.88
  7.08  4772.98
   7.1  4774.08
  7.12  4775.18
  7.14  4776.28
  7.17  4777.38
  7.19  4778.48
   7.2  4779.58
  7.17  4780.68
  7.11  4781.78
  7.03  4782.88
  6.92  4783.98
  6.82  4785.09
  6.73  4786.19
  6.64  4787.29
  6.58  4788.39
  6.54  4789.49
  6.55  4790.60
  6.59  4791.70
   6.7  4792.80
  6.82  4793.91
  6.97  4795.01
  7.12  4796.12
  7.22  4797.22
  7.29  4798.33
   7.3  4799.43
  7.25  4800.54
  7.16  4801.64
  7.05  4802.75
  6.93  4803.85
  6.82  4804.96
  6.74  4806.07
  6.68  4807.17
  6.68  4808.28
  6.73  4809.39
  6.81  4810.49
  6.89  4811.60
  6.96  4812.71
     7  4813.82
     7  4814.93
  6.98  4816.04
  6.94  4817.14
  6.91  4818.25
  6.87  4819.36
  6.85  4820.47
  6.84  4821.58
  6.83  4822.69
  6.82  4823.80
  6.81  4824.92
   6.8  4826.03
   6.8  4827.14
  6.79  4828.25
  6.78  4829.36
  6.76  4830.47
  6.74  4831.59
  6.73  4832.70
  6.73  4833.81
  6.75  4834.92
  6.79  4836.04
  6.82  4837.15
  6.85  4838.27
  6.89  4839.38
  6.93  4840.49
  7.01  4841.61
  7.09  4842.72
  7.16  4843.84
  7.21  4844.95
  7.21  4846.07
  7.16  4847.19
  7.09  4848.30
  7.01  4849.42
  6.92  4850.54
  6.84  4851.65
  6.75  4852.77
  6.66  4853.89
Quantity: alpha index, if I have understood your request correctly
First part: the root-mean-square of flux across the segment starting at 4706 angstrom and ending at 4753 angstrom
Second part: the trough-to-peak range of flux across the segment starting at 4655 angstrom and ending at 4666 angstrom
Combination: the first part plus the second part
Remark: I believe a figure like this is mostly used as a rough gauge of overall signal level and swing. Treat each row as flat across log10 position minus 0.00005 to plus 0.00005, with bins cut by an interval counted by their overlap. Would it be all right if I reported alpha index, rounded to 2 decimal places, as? 7.38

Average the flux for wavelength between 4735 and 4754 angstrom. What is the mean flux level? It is 7.13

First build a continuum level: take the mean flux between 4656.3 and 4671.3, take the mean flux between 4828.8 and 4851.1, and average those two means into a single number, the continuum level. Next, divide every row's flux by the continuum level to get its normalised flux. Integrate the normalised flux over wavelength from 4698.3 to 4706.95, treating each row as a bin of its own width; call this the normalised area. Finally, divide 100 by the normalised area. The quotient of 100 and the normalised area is 12.1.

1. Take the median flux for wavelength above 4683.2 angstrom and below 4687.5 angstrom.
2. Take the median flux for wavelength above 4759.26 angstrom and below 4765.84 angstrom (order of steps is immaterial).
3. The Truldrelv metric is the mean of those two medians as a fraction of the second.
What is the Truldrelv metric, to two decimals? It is 1.03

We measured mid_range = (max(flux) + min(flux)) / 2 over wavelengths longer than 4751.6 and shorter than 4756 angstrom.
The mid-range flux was 6.83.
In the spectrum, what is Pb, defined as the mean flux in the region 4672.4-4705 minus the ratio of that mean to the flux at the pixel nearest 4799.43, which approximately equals 5.89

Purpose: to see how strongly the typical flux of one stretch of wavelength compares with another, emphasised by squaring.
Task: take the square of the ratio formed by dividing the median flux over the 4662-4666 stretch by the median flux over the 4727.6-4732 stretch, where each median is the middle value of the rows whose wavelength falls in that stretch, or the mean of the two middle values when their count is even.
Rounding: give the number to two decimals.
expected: 0.98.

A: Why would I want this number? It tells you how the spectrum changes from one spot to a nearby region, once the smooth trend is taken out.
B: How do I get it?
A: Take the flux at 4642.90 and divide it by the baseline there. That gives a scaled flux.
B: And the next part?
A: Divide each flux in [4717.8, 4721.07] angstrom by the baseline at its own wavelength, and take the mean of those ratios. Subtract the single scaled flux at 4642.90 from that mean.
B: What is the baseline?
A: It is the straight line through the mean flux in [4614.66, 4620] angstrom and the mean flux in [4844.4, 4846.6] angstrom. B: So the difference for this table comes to 0.05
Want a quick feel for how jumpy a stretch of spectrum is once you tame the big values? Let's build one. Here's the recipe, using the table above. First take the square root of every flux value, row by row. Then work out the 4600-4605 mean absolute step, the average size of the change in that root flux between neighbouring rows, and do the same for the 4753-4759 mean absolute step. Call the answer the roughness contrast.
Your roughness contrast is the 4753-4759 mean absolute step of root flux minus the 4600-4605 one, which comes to -0.018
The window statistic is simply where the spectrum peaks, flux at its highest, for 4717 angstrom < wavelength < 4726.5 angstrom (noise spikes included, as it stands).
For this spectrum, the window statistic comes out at 4721.61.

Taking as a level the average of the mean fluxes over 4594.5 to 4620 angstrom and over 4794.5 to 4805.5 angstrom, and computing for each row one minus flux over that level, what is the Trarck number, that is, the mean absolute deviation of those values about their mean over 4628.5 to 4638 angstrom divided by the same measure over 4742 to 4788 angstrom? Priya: 0.20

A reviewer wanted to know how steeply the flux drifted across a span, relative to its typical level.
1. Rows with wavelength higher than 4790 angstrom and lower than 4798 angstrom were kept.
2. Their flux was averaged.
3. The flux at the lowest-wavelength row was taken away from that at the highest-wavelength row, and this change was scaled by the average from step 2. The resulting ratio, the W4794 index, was 0.10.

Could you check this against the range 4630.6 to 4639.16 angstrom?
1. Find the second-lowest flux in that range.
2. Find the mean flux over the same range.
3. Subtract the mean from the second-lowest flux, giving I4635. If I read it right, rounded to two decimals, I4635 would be -0.05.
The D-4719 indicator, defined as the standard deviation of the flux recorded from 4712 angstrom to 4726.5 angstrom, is 0.17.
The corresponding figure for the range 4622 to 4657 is 0.17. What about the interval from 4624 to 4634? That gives 0.05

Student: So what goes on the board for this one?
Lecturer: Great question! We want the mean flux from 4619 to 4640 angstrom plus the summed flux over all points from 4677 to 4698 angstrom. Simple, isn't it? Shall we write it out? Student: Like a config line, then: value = 145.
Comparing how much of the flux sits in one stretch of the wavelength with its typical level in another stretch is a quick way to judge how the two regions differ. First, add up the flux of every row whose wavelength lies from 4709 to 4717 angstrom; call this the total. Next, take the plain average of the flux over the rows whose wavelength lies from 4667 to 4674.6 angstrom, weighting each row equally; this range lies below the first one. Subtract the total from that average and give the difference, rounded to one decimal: -41.0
